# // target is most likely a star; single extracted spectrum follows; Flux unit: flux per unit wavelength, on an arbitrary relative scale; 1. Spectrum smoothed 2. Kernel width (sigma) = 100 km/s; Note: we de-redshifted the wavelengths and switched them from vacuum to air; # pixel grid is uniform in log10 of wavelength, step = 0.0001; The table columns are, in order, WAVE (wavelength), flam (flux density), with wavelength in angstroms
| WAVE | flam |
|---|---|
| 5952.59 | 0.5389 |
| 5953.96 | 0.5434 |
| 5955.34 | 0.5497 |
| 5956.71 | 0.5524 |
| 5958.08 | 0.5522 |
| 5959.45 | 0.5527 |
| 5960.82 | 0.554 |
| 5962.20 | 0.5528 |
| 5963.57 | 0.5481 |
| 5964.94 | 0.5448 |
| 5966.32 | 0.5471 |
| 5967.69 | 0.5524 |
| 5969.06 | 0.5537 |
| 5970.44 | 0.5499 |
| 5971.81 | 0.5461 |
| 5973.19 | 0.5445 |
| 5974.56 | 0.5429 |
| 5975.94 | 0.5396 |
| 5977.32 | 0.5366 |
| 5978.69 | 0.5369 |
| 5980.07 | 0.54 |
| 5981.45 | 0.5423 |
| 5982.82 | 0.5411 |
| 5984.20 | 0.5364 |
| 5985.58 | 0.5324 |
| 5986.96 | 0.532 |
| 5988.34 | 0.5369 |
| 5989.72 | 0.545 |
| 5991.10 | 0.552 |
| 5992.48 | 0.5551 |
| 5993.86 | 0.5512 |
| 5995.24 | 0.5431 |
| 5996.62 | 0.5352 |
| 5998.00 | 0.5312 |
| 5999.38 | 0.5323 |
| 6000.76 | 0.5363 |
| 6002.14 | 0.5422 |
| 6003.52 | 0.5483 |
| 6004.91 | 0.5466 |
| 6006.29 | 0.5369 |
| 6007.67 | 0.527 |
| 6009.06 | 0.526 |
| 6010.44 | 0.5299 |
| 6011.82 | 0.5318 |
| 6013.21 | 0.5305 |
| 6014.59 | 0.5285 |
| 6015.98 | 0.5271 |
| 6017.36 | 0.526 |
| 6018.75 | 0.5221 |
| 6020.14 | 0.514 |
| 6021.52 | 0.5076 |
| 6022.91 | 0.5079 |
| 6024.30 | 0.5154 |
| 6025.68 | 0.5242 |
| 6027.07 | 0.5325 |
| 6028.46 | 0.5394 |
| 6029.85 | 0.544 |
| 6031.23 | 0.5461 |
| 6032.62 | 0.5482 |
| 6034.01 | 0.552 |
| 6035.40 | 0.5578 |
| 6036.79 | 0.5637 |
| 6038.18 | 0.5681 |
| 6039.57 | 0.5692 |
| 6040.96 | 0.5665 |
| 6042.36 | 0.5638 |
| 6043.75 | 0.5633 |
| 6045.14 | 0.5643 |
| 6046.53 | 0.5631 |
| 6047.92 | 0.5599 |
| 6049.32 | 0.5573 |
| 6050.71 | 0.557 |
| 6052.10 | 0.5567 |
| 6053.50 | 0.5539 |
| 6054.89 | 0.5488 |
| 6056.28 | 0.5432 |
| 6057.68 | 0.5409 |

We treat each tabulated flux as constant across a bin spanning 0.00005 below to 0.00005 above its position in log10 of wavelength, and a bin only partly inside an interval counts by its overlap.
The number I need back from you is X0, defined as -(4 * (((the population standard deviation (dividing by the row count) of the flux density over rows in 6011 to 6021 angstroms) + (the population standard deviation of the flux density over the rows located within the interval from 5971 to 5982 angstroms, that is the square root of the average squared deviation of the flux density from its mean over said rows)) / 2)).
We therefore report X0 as -0.018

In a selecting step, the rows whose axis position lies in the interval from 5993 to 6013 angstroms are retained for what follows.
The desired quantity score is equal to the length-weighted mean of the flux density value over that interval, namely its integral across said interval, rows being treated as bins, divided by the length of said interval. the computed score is 0.537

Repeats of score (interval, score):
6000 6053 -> 0.542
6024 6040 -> 0.547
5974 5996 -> 0.541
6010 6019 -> 0.528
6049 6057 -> 0.553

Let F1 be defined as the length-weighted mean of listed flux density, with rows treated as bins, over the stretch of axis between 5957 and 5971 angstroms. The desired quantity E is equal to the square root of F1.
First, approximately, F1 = 0.551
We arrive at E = 0.742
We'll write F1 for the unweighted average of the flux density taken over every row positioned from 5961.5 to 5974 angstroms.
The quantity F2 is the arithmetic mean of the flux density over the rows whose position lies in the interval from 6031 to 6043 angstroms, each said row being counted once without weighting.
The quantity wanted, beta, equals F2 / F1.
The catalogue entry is 1.02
